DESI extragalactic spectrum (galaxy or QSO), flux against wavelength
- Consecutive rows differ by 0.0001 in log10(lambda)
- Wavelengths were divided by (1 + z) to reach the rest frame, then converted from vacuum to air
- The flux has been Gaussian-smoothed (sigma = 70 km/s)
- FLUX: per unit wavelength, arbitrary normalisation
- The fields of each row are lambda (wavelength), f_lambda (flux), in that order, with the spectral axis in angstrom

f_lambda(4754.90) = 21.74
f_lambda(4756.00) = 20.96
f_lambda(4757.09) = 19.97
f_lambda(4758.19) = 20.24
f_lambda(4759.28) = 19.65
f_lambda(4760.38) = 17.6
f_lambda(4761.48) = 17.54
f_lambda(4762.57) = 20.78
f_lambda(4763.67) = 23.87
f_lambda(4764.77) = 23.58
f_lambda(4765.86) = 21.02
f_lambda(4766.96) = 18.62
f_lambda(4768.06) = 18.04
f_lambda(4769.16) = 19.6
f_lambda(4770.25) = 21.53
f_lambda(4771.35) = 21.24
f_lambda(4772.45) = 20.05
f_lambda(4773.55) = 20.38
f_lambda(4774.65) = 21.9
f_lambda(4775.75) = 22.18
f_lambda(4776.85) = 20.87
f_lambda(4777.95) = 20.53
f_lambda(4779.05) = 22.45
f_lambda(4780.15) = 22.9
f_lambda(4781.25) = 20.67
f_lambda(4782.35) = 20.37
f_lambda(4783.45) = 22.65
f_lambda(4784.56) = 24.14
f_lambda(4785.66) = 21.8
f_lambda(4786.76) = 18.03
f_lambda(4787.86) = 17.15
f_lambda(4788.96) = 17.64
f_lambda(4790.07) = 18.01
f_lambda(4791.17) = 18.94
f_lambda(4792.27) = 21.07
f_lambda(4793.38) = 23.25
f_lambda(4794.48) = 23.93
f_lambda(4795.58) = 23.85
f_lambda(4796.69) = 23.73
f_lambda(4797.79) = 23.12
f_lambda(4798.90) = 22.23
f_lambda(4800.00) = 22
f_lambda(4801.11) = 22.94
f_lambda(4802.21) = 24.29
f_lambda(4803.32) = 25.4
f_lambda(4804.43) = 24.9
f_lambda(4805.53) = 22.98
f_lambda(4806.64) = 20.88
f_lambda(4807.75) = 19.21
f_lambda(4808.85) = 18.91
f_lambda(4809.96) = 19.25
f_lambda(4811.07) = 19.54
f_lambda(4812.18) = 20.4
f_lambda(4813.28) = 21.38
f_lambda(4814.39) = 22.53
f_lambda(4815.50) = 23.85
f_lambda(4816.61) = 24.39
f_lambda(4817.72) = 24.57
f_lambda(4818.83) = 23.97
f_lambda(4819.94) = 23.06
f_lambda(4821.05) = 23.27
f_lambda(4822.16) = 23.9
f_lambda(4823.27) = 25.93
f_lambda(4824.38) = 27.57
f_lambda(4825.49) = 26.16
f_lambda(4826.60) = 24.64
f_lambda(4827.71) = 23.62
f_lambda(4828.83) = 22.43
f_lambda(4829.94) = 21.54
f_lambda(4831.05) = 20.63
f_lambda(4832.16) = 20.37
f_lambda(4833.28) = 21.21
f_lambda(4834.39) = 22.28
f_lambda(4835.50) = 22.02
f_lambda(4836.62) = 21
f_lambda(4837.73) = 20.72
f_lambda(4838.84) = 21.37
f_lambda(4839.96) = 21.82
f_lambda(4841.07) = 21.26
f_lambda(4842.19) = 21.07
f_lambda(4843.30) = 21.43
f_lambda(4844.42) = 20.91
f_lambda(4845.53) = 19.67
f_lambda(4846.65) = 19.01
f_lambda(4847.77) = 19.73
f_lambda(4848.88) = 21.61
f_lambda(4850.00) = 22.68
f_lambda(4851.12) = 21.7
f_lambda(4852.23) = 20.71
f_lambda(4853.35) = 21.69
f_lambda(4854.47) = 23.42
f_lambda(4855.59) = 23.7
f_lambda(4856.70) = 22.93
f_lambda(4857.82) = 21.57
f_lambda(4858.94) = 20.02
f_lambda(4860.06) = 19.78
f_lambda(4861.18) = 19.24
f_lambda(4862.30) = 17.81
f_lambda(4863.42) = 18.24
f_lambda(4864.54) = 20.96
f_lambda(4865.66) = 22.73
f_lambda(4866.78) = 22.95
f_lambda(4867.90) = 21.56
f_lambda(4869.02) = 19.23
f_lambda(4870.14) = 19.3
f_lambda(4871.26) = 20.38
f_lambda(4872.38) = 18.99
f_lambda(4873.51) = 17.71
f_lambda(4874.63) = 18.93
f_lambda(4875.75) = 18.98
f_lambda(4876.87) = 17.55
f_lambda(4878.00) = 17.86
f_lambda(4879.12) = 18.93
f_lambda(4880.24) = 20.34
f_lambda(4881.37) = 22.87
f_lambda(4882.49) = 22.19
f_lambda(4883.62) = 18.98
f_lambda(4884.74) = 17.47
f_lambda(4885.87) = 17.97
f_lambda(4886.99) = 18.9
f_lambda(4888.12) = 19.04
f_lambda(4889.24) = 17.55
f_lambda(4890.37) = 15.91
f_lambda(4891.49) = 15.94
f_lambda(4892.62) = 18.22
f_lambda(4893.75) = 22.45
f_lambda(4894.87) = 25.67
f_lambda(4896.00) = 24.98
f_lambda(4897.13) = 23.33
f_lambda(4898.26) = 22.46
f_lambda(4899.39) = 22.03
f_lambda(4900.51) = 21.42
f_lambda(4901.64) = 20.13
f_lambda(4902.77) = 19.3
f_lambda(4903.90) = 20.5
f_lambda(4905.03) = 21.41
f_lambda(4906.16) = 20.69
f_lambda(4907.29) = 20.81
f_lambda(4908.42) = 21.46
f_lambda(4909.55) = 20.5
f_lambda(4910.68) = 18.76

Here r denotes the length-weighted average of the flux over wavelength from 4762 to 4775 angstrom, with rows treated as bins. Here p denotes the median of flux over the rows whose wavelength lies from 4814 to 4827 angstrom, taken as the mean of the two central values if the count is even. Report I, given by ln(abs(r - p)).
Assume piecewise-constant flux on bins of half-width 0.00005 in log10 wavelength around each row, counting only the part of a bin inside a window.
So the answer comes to 1.2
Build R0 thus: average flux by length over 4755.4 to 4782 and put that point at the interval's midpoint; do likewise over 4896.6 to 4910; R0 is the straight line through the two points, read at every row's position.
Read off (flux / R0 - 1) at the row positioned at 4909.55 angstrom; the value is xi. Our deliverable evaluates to -0.03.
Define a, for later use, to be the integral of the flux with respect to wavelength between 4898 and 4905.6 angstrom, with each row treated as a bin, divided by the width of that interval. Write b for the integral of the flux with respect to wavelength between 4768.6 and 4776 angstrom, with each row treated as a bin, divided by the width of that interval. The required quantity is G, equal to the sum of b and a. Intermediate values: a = 21.0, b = 21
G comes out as 41.9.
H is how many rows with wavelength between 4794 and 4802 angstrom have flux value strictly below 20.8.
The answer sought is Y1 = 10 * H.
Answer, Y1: 0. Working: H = 0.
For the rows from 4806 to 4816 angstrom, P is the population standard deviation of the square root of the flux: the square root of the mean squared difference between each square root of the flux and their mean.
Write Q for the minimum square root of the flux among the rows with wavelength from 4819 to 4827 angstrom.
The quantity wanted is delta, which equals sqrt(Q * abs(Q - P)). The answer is 4.7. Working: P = 0.17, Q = 4.80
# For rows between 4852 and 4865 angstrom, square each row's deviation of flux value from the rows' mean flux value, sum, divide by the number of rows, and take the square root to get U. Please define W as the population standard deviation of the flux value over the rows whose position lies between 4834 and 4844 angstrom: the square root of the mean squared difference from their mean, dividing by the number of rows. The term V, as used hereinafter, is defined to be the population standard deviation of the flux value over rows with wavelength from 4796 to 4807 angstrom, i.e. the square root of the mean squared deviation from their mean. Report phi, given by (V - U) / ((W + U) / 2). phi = -0.5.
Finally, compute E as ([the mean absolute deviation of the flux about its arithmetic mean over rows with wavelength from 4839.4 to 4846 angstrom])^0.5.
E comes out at 0.70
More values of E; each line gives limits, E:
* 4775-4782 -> 0.95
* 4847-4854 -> 0.87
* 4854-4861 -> 1.20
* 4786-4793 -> 1.01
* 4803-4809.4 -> 1.54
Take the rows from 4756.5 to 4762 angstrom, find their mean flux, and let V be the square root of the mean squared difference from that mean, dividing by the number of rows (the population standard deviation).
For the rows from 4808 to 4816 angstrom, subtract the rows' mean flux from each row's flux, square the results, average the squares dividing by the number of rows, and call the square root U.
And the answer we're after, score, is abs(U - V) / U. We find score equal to 0.3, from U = 1.7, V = 1.2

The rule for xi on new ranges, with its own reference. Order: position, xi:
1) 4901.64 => -0.05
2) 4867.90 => 0.02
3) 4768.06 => -0.13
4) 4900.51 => 0.01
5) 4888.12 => -0.10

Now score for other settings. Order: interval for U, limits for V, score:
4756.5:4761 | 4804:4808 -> 1.1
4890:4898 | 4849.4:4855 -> 0.8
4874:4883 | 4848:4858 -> 0.5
